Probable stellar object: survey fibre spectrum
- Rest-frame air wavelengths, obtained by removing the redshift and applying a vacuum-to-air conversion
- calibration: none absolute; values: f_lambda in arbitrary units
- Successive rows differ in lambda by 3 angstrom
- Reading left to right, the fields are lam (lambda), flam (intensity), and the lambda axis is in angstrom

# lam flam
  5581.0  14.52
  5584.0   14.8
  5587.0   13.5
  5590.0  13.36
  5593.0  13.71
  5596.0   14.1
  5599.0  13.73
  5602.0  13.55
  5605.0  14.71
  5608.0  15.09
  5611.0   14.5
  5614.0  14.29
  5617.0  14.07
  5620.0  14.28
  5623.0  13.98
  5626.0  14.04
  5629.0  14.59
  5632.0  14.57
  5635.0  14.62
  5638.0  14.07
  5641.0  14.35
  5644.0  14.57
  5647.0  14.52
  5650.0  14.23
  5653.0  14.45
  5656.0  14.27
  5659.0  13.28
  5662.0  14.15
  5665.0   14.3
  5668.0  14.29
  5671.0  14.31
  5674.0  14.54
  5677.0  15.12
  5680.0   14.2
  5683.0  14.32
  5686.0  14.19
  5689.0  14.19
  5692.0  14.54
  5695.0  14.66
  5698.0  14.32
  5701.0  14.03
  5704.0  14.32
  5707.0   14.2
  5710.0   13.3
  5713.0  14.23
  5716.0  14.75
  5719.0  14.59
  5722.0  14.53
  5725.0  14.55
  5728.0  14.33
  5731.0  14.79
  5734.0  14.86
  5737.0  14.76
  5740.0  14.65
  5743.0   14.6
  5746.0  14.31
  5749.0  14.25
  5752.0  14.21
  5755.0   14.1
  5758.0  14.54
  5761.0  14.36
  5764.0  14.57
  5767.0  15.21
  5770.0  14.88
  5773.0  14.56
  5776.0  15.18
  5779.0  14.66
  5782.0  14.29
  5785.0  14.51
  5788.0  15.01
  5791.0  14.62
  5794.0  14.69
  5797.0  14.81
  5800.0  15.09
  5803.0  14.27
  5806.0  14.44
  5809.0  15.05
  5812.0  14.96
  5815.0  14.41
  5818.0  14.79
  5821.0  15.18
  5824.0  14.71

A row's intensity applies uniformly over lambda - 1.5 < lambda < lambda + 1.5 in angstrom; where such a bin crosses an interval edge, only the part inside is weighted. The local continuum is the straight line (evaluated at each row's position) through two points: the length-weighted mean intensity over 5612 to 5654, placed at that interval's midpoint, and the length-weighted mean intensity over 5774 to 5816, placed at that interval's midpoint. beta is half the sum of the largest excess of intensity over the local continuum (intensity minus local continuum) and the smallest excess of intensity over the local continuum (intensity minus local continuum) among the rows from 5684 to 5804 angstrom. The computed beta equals -0.33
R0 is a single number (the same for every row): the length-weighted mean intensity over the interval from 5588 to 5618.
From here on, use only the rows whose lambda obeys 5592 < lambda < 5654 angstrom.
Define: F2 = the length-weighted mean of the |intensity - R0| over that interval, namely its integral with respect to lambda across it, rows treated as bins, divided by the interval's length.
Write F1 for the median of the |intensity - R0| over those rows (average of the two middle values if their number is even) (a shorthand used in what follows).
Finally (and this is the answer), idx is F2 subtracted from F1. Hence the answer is 0.038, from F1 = 0.37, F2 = 0.33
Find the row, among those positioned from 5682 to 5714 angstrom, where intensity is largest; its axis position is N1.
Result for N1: 5695.0 angstrom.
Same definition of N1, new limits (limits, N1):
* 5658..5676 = 5674.0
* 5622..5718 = 5677.0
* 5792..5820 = 5800.0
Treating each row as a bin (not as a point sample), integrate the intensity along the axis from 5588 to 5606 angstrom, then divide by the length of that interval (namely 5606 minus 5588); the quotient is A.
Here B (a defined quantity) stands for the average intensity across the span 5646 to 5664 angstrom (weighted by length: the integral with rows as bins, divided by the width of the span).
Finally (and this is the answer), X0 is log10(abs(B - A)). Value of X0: -0.50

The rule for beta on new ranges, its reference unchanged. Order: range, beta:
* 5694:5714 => -0.52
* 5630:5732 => -0.26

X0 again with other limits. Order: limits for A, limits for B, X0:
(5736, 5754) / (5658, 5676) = -0.60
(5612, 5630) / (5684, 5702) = -0.91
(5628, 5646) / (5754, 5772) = -0.79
